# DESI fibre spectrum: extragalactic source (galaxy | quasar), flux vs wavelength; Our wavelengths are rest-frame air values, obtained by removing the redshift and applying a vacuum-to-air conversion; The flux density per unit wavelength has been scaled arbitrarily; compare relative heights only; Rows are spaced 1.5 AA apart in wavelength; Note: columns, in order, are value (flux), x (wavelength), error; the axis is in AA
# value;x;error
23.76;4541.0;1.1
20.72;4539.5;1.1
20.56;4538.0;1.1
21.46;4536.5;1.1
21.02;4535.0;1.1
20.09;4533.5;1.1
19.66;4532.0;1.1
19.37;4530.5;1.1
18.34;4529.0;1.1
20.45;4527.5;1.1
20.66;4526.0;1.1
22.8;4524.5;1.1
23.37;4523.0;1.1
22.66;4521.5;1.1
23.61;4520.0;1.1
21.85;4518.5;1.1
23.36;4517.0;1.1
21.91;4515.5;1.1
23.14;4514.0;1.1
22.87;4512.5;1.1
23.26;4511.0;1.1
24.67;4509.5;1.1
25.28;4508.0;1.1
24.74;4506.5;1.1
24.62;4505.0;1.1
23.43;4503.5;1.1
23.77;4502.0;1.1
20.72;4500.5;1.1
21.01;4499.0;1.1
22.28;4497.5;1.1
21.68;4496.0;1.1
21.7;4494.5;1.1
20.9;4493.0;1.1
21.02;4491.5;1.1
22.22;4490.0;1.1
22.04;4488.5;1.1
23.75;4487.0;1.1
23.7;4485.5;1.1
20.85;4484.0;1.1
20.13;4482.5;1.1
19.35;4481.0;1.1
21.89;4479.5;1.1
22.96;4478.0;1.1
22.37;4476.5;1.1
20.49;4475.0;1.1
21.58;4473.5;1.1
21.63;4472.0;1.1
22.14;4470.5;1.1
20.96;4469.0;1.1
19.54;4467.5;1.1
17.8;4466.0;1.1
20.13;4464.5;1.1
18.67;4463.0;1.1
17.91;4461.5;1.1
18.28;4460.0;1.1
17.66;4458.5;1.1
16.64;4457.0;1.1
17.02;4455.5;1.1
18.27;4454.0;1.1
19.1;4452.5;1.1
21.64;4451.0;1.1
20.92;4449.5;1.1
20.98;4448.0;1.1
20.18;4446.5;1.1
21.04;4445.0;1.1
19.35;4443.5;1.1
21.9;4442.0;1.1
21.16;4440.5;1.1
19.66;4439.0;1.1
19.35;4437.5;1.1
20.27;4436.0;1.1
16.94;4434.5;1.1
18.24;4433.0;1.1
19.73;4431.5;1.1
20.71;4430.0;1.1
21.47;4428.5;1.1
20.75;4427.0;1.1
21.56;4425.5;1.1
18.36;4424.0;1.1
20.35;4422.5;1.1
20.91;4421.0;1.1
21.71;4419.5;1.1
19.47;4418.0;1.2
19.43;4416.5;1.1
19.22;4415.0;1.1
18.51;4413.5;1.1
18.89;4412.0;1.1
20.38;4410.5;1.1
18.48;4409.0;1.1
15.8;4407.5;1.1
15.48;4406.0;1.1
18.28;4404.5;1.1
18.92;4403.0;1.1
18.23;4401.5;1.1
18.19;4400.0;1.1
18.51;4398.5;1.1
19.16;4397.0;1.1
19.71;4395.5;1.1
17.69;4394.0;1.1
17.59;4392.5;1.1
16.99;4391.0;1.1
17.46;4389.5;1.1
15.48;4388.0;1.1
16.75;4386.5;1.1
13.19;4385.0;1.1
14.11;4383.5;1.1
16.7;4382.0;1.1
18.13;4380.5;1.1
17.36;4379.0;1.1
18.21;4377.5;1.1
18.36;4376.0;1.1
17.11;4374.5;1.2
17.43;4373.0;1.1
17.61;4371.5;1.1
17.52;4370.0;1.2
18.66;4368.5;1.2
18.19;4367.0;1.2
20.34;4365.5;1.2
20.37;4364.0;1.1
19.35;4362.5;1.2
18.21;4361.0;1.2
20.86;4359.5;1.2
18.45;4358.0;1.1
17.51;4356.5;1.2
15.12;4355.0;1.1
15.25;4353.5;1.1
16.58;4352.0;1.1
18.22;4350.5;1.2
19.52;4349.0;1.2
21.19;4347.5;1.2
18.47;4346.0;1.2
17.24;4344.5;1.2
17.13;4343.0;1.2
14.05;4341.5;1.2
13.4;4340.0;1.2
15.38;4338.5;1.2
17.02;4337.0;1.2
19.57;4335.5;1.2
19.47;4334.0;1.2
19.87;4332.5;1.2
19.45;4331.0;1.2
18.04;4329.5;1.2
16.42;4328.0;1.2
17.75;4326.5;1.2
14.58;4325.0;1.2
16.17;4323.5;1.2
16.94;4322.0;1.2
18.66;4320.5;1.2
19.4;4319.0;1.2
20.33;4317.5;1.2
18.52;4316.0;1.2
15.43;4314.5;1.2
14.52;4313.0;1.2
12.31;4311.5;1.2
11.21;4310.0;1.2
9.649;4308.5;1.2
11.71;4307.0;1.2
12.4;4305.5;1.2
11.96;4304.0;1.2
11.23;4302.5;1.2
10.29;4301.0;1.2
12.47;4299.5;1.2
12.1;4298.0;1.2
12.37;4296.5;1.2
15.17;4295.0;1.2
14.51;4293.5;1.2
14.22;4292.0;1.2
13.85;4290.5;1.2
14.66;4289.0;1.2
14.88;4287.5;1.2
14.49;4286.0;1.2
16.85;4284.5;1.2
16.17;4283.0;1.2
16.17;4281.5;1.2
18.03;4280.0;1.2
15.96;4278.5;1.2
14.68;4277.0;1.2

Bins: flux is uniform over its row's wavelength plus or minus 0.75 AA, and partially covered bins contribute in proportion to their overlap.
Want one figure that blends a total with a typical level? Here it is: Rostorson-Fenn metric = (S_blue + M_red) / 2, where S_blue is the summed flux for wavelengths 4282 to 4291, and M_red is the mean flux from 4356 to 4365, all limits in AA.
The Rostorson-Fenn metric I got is 55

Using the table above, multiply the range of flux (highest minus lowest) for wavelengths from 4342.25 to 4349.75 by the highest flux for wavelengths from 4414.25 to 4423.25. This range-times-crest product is 88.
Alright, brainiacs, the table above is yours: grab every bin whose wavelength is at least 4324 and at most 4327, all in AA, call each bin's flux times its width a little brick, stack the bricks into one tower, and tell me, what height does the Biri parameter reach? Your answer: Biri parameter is 48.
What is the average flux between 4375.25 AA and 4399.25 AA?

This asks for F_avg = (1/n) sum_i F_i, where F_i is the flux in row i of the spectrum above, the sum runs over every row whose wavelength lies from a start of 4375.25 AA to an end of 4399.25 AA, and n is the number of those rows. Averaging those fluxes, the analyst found 17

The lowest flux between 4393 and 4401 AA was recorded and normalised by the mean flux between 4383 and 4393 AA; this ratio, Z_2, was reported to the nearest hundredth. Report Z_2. 1.11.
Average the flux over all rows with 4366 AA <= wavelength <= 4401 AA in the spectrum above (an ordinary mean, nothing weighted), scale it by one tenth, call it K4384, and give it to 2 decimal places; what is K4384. 1.74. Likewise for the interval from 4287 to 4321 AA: 1.40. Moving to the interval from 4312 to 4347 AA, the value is 1.73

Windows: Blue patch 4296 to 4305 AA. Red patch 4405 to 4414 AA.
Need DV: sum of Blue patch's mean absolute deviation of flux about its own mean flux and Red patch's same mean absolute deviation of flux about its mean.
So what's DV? 2.17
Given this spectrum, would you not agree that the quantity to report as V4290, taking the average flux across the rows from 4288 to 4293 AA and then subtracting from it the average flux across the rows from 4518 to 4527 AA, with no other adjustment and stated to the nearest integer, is -8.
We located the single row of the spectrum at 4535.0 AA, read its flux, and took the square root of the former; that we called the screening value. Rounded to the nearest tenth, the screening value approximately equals 4.6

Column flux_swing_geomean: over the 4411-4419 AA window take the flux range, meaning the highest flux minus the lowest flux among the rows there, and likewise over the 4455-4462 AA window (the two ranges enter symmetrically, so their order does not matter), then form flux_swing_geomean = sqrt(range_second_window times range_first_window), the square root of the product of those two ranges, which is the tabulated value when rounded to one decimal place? 1.3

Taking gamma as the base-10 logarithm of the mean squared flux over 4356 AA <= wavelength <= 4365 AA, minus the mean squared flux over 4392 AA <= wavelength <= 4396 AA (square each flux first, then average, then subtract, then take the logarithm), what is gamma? 1.5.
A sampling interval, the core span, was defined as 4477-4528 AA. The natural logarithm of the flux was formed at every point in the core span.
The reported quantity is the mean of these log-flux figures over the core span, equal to 3.11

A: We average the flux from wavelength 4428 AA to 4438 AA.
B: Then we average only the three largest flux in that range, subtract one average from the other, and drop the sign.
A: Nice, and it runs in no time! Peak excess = 1.3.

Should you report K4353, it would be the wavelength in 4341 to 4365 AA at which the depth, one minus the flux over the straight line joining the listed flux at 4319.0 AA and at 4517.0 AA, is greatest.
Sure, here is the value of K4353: 4341.5 AA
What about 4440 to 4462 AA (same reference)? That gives 4457.0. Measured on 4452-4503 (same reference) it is 4457.0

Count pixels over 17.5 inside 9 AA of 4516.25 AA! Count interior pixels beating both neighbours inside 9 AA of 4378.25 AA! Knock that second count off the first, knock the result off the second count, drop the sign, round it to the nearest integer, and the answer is 6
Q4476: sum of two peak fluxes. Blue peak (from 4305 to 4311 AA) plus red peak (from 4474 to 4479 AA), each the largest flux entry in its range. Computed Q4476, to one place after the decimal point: 35.4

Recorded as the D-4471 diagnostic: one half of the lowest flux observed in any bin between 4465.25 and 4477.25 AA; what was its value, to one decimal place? 8.9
